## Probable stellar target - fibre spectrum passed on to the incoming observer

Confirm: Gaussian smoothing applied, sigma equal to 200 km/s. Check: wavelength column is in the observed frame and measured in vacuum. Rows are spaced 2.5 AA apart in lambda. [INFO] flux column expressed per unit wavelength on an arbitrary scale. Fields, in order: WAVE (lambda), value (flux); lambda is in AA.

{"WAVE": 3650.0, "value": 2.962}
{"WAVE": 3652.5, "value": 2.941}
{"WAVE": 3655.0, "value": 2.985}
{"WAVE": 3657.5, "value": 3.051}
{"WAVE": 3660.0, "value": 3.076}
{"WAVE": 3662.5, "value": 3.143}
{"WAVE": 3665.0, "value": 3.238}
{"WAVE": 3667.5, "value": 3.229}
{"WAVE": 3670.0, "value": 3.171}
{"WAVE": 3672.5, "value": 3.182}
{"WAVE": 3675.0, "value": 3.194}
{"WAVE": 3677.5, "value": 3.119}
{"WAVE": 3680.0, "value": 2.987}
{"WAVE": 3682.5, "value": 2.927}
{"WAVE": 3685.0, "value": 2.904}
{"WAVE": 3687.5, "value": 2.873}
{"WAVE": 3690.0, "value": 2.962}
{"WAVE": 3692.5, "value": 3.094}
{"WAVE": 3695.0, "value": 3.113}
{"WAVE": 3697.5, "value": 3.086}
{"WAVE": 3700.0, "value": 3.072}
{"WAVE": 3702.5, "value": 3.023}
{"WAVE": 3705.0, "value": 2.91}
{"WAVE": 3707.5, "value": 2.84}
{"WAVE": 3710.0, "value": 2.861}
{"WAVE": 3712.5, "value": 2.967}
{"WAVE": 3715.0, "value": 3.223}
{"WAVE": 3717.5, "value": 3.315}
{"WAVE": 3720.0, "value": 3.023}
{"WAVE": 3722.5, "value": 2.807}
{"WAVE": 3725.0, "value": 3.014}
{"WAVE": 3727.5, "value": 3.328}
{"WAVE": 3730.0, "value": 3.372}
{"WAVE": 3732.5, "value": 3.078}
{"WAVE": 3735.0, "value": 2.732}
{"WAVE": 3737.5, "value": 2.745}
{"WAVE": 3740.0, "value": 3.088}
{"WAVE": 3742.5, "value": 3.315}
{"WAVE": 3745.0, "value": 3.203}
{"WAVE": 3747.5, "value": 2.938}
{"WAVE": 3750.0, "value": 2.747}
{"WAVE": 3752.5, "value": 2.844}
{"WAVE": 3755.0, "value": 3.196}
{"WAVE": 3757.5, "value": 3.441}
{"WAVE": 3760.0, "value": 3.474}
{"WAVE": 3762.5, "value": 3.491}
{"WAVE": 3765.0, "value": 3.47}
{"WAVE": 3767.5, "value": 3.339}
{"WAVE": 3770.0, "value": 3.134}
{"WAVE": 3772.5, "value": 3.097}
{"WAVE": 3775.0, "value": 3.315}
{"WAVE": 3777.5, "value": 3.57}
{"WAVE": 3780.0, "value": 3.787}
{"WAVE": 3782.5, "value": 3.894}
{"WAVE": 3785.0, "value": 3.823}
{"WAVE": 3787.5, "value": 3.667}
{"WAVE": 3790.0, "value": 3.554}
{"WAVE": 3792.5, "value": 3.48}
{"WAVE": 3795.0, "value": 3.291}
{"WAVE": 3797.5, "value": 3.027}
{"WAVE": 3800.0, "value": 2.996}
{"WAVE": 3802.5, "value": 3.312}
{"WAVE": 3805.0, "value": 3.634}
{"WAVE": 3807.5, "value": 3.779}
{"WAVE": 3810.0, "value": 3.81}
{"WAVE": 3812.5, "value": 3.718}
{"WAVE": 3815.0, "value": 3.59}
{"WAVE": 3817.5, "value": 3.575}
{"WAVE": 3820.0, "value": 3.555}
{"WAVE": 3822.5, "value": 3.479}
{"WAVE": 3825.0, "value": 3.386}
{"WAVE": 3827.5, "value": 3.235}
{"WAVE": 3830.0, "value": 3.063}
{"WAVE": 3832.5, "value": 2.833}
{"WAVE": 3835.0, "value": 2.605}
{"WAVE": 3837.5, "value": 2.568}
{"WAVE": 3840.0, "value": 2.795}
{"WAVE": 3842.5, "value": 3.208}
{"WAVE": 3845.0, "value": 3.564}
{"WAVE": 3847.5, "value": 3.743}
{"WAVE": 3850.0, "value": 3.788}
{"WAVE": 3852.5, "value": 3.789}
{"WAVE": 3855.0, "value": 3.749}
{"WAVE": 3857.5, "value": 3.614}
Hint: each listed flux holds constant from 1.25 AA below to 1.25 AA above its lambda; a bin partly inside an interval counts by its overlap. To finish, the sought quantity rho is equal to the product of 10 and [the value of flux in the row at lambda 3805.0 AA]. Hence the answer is 36.3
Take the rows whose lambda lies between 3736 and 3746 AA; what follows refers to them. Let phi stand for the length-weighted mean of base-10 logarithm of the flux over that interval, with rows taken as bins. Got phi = 0.487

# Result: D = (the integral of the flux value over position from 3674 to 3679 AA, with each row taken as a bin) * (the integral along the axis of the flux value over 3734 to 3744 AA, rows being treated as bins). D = 469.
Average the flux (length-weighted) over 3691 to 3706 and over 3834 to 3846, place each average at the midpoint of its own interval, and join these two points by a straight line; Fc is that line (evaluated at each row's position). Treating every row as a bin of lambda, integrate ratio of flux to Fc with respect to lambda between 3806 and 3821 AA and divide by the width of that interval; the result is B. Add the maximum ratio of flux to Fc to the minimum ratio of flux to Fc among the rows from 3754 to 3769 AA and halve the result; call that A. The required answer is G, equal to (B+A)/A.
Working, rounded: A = 1.11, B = 1.24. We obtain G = 2.11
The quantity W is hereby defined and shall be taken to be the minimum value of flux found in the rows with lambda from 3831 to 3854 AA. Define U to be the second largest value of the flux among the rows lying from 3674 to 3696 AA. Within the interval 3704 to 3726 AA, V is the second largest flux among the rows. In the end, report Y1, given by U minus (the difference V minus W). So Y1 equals 2.5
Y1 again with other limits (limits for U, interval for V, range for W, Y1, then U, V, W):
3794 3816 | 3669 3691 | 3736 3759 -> 3.3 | 3.779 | 3.182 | 2.745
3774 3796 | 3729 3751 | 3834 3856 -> 3.1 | 3.823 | 3.315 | 2.568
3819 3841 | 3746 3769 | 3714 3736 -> 2.7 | 3.479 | 3.474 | 2.732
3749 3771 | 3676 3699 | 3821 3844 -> 2.9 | 3.474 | 3.113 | 2.568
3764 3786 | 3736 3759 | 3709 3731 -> 3.3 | 3.823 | 3.315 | 2.807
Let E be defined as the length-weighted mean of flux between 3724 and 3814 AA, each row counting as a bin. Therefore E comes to 3.3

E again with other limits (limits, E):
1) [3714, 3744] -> 3.1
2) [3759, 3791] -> 3.5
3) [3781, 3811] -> 3.5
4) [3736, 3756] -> 3.0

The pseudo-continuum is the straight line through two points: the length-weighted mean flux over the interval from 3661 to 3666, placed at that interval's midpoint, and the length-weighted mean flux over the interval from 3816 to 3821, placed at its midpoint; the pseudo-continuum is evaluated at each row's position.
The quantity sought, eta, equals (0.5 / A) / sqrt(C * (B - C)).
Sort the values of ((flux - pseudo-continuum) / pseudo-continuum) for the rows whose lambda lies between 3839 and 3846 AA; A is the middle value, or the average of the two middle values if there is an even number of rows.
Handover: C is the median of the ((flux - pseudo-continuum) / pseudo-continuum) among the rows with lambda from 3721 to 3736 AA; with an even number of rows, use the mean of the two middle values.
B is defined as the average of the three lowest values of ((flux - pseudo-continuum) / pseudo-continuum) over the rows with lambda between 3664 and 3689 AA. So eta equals -122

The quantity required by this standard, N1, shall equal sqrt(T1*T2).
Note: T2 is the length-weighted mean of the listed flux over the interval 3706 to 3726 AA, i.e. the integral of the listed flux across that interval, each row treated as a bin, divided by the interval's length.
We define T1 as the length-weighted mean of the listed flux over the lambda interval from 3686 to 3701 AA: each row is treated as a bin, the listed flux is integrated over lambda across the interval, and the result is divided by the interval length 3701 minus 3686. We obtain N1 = 3.02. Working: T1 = 3.03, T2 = 3.00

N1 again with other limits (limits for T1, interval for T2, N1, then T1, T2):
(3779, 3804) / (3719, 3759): 3.26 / 3.48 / 3.06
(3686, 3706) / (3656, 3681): 3.08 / 3.02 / 3.14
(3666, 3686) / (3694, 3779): 3.11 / 3.09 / 3.12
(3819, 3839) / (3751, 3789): 3.25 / 3.08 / 3.43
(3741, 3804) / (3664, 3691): 3.20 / 3.34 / 3.07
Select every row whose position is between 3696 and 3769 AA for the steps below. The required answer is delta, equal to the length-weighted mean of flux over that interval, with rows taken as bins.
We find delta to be 3.1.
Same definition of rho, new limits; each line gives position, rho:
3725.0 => 30.1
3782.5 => 38.9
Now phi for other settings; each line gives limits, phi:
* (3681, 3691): 0.465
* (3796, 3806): 0.508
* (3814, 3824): 0.550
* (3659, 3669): 0.501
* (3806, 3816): 0.571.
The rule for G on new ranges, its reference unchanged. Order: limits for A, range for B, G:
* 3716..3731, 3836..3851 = 2.09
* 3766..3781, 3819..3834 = 1.95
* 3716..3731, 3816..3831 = 2.13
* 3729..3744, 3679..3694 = 1.96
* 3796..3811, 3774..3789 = 2.07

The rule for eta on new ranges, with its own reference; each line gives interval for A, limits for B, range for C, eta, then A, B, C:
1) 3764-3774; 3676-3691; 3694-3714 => -241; -0.060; -0.103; -0.09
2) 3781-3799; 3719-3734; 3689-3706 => 529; 0.017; -0.114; -0.06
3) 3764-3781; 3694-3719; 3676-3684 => -268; -0.029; -0.128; -0.07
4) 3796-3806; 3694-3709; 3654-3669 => -115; -0.100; -0.110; -0.02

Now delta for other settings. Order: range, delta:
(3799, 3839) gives 3.3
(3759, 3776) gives 3.3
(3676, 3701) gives 3.0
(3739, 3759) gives 3.1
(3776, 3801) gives 3.5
